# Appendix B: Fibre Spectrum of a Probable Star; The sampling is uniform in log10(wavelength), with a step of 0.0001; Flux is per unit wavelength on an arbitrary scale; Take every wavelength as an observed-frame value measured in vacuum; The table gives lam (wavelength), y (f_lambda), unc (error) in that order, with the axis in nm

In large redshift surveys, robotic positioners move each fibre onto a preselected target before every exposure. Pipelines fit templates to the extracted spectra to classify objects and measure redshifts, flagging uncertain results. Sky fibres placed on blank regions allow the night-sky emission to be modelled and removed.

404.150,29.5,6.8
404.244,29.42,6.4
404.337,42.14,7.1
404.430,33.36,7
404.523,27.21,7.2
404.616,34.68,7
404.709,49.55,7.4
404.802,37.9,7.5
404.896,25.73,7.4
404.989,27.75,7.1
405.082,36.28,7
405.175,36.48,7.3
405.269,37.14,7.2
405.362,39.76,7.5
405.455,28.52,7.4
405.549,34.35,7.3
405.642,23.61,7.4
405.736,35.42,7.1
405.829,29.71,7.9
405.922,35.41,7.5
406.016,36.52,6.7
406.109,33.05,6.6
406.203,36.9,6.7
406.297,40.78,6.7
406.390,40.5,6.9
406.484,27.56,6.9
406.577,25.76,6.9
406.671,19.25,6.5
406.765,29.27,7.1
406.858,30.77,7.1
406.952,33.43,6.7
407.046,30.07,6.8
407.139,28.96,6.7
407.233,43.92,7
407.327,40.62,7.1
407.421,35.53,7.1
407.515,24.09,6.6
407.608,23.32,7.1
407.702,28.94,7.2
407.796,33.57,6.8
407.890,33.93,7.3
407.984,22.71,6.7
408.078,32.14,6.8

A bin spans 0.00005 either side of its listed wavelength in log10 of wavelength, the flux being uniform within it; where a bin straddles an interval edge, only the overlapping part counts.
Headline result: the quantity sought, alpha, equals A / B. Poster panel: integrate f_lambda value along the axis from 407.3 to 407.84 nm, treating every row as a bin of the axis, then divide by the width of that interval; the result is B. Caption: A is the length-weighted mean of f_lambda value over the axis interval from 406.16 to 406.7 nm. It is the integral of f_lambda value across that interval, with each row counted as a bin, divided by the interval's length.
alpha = 1.05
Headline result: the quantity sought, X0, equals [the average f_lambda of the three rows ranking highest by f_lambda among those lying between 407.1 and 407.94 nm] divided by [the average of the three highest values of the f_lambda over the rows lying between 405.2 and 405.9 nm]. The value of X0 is 1.07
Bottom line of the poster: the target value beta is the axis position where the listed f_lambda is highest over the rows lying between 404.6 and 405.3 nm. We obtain 404.709 nm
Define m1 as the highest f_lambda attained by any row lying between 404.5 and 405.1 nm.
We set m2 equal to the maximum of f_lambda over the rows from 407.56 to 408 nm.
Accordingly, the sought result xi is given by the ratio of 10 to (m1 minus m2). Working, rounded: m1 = 49.55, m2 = 33.93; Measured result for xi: 0.6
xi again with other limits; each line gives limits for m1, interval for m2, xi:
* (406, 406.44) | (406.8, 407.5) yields -3.2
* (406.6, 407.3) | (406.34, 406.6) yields 2.9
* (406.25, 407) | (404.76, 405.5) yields 9.8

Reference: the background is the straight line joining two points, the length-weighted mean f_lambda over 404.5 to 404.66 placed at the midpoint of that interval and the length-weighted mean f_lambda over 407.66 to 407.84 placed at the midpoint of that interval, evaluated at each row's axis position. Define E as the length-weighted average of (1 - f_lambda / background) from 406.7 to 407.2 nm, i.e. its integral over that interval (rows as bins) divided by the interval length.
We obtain 0.027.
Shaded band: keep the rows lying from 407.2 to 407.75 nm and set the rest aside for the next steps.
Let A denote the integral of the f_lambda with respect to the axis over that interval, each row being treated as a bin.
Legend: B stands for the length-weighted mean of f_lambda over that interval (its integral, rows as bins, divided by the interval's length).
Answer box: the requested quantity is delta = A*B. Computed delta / 579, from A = 17.8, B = 32.5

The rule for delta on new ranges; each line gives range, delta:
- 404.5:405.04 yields 629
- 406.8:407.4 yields 717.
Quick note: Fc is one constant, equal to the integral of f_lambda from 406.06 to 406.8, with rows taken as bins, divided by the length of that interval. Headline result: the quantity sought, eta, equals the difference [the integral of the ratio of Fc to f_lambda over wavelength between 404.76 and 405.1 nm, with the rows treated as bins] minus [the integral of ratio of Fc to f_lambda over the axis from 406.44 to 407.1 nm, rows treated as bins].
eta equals -0.4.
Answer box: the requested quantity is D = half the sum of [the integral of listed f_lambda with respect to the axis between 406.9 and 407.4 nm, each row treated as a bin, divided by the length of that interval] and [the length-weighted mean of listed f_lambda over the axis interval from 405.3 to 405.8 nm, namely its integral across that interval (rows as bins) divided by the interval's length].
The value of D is 33.9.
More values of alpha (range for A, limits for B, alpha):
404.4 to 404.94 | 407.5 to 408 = 1.23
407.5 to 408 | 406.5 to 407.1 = 1.01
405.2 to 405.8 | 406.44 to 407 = 1.20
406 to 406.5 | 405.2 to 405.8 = 1.10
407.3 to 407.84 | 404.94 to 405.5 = 0.89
